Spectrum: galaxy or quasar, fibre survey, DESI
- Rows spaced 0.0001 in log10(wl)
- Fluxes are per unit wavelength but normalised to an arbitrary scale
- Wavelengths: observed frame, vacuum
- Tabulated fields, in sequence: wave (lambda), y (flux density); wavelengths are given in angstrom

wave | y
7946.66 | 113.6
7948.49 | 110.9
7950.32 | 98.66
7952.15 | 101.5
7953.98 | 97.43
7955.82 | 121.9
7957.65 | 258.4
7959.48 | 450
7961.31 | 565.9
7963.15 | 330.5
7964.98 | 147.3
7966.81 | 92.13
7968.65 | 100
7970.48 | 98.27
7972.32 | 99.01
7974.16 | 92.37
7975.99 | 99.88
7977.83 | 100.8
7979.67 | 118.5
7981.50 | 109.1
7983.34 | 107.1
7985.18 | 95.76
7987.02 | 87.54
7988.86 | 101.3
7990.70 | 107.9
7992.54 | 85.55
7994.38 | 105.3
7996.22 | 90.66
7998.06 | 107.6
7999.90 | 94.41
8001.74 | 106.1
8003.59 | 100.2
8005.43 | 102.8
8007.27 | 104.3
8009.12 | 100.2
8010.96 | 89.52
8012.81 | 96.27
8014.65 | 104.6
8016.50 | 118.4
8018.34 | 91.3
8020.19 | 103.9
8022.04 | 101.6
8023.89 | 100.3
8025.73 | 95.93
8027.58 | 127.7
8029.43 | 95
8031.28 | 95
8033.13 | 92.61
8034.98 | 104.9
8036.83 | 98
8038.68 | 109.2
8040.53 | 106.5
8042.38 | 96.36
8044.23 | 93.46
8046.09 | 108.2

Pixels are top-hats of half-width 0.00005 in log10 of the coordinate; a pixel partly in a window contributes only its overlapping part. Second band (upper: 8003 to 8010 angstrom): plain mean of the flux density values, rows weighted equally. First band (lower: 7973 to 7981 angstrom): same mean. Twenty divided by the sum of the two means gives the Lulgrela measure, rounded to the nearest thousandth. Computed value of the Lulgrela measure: 0.098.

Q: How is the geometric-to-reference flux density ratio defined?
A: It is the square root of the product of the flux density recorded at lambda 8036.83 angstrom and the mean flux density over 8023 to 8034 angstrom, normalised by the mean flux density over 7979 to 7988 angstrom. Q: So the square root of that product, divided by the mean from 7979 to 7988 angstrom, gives 1.0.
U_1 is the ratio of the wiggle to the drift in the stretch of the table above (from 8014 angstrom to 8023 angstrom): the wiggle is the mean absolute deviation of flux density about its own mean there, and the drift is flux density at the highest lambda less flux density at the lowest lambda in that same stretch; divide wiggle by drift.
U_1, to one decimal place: -2.0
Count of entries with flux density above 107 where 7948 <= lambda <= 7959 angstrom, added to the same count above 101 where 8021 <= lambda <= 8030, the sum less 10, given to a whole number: -5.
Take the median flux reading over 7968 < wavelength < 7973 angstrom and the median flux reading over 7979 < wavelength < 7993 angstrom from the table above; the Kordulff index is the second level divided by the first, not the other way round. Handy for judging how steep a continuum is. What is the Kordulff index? 1.05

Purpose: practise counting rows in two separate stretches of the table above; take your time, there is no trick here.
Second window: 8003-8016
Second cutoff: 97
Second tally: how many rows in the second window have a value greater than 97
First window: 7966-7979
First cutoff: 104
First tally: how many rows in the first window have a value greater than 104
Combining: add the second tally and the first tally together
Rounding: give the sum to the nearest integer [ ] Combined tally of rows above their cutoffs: 5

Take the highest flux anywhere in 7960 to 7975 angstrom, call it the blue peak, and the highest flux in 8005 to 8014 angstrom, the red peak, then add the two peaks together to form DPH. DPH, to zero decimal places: 670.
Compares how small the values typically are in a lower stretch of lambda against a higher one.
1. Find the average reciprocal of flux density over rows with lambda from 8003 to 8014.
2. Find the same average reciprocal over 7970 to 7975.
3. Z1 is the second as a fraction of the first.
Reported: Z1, 1.02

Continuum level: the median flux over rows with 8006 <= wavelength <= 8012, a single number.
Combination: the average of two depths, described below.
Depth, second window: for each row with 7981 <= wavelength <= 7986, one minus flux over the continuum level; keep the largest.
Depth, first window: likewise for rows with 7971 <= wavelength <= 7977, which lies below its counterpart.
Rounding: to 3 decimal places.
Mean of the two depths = 0.061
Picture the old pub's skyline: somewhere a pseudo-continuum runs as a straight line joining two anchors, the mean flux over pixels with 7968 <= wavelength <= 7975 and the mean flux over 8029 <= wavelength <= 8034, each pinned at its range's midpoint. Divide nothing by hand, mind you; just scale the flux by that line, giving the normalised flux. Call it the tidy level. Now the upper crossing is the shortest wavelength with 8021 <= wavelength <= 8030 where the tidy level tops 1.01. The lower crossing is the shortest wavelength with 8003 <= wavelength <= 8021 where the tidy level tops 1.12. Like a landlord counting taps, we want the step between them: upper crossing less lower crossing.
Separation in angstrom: 5.5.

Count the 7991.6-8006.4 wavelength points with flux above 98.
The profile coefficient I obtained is 5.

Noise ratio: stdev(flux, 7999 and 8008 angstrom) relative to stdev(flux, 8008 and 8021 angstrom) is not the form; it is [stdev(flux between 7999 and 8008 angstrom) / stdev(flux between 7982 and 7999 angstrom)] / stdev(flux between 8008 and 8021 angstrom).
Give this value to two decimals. 0.05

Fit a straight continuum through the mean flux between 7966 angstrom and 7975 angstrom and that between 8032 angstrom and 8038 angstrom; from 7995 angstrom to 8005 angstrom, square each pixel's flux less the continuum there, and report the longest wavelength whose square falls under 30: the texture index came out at 8003.59 angstrom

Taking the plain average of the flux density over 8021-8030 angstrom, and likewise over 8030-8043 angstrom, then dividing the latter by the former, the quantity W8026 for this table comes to 0.96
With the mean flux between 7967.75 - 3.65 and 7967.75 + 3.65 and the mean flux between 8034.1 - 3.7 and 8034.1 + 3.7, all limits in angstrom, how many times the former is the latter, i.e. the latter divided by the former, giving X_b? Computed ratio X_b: 0.89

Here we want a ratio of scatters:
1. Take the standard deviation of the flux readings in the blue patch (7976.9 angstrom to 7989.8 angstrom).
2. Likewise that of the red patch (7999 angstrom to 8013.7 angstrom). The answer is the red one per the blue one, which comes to 0.6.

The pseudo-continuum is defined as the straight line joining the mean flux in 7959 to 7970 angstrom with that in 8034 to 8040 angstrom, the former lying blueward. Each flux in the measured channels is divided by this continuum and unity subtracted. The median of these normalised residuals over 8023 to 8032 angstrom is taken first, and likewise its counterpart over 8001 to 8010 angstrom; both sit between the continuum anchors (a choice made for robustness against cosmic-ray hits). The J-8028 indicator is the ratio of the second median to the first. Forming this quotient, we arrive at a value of 1.9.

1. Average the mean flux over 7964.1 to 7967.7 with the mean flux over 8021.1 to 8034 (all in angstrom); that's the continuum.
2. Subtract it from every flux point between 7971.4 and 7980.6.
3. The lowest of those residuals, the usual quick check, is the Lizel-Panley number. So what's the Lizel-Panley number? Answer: -18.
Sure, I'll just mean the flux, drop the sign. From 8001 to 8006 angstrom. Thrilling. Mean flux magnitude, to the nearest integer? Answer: 103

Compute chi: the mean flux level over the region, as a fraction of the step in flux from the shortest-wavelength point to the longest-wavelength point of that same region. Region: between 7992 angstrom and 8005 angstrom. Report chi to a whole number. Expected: 7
